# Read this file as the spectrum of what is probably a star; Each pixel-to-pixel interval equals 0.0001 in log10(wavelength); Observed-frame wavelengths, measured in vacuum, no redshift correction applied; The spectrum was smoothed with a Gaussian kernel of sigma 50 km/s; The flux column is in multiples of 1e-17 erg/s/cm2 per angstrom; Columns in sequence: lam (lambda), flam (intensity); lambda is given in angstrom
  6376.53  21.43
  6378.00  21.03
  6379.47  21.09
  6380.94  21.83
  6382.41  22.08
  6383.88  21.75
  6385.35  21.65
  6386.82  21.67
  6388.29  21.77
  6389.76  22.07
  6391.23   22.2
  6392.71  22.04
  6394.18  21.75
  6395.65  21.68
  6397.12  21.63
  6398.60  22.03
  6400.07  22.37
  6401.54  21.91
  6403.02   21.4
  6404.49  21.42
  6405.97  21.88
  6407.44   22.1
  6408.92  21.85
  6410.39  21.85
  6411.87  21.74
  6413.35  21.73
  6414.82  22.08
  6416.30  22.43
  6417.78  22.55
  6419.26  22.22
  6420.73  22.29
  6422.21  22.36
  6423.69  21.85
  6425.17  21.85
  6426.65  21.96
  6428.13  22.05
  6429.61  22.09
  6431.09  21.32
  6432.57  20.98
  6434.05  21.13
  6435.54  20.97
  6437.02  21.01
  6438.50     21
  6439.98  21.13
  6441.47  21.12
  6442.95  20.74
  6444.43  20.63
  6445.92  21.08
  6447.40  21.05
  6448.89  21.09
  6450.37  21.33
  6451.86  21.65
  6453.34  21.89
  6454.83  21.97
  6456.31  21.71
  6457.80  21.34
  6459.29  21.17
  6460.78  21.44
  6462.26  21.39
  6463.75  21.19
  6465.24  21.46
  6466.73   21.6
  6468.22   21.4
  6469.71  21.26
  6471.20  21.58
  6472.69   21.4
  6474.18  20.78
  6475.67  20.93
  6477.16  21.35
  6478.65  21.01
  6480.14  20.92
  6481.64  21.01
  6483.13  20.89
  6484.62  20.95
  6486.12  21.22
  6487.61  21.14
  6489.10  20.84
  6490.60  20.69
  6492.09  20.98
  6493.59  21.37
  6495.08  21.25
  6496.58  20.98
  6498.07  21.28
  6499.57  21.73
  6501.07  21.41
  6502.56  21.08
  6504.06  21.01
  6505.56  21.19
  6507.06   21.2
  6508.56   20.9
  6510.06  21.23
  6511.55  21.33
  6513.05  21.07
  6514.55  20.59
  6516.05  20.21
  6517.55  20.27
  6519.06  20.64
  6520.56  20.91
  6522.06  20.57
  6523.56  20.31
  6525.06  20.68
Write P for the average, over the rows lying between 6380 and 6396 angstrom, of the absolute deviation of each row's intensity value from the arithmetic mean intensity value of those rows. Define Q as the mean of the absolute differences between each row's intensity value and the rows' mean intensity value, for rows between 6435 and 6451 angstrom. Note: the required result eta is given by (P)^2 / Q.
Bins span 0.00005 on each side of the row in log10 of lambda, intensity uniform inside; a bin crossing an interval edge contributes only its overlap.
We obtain 0.22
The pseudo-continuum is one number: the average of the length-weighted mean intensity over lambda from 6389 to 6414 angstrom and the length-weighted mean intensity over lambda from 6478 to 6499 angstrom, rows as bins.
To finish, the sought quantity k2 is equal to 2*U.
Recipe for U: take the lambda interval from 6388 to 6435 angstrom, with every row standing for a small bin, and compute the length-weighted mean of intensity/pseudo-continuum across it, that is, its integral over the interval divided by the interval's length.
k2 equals 2.04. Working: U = 1.02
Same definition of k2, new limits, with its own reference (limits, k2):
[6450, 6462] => 2.01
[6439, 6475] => 1.99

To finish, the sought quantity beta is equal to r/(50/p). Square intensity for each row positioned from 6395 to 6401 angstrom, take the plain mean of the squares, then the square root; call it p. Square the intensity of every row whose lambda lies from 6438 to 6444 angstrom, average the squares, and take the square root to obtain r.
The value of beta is 9.21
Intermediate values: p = 21.9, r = 21.0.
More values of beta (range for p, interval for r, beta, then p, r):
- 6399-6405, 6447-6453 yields 9.27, 21.8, 21.3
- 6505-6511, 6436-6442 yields 8.90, 21.1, 21.1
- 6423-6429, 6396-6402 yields 9.64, 21.9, 22.0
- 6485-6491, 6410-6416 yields 9.17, 21.0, 21.9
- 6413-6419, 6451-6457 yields 9.68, 22.2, 21.8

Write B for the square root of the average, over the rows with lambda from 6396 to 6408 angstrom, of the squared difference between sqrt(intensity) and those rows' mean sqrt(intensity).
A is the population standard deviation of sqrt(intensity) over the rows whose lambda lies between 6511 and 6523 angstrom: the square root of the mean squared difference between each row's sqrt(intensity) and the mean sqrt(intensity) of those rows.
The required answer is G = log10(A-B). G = -2.26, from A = 0.039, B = 0.034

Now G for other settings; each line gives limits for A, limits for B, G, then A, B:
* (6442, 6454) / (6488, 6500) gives -2.02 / 0.043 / 0.034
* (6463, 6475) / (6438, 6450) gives -2.12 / 0.027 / 0.019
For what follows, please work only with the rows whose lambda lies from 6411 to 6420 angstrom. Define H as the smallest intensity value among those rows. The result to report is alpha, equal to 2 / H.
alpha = 0.0920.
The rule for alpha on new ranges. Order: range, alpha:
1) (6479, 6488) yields 0.0957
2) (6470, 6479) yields 0.0962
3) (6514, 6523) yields 0.0990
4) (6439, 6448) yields 0.0969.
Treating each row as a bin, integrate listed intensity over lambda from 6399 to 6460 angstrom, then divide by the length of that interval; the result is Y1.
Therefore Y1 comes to 21.6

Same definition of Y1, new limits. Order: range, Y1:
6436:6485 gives 21.2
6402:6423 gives 22.0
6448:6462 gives 21.5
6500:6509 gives 21.2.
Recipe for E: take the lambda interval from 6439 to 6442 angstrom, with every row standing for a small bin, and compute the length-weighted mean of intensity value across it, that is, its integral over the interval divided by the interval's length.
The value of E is 21.1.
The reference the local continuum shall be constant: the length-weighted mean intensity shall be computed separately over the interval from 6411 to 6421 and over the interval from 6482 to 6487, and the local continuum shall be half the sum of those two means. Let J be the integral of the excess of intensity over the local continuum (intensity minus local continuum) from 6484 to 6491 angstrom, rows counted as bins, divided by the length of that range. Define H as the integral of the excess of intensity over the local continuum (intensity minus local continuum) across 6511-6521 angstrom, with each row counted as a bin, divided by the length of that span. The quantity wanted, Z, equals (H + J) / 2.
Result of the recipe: -0.7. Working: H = -0.89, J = -0.60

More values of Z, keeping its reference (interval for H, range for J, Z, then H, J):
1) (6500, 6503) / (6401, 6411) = 0.0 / -0.27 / 0.18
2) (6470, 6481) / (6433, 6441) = -0.5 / -0.44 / -0.54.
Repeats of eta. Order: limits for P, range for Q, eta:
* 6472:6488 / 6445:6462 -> 0.10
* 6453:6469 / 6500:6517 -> 0.17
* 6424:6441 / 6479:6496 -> 1.10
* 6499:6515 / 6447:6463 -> 0.17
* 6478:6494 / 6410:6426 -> 0.07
